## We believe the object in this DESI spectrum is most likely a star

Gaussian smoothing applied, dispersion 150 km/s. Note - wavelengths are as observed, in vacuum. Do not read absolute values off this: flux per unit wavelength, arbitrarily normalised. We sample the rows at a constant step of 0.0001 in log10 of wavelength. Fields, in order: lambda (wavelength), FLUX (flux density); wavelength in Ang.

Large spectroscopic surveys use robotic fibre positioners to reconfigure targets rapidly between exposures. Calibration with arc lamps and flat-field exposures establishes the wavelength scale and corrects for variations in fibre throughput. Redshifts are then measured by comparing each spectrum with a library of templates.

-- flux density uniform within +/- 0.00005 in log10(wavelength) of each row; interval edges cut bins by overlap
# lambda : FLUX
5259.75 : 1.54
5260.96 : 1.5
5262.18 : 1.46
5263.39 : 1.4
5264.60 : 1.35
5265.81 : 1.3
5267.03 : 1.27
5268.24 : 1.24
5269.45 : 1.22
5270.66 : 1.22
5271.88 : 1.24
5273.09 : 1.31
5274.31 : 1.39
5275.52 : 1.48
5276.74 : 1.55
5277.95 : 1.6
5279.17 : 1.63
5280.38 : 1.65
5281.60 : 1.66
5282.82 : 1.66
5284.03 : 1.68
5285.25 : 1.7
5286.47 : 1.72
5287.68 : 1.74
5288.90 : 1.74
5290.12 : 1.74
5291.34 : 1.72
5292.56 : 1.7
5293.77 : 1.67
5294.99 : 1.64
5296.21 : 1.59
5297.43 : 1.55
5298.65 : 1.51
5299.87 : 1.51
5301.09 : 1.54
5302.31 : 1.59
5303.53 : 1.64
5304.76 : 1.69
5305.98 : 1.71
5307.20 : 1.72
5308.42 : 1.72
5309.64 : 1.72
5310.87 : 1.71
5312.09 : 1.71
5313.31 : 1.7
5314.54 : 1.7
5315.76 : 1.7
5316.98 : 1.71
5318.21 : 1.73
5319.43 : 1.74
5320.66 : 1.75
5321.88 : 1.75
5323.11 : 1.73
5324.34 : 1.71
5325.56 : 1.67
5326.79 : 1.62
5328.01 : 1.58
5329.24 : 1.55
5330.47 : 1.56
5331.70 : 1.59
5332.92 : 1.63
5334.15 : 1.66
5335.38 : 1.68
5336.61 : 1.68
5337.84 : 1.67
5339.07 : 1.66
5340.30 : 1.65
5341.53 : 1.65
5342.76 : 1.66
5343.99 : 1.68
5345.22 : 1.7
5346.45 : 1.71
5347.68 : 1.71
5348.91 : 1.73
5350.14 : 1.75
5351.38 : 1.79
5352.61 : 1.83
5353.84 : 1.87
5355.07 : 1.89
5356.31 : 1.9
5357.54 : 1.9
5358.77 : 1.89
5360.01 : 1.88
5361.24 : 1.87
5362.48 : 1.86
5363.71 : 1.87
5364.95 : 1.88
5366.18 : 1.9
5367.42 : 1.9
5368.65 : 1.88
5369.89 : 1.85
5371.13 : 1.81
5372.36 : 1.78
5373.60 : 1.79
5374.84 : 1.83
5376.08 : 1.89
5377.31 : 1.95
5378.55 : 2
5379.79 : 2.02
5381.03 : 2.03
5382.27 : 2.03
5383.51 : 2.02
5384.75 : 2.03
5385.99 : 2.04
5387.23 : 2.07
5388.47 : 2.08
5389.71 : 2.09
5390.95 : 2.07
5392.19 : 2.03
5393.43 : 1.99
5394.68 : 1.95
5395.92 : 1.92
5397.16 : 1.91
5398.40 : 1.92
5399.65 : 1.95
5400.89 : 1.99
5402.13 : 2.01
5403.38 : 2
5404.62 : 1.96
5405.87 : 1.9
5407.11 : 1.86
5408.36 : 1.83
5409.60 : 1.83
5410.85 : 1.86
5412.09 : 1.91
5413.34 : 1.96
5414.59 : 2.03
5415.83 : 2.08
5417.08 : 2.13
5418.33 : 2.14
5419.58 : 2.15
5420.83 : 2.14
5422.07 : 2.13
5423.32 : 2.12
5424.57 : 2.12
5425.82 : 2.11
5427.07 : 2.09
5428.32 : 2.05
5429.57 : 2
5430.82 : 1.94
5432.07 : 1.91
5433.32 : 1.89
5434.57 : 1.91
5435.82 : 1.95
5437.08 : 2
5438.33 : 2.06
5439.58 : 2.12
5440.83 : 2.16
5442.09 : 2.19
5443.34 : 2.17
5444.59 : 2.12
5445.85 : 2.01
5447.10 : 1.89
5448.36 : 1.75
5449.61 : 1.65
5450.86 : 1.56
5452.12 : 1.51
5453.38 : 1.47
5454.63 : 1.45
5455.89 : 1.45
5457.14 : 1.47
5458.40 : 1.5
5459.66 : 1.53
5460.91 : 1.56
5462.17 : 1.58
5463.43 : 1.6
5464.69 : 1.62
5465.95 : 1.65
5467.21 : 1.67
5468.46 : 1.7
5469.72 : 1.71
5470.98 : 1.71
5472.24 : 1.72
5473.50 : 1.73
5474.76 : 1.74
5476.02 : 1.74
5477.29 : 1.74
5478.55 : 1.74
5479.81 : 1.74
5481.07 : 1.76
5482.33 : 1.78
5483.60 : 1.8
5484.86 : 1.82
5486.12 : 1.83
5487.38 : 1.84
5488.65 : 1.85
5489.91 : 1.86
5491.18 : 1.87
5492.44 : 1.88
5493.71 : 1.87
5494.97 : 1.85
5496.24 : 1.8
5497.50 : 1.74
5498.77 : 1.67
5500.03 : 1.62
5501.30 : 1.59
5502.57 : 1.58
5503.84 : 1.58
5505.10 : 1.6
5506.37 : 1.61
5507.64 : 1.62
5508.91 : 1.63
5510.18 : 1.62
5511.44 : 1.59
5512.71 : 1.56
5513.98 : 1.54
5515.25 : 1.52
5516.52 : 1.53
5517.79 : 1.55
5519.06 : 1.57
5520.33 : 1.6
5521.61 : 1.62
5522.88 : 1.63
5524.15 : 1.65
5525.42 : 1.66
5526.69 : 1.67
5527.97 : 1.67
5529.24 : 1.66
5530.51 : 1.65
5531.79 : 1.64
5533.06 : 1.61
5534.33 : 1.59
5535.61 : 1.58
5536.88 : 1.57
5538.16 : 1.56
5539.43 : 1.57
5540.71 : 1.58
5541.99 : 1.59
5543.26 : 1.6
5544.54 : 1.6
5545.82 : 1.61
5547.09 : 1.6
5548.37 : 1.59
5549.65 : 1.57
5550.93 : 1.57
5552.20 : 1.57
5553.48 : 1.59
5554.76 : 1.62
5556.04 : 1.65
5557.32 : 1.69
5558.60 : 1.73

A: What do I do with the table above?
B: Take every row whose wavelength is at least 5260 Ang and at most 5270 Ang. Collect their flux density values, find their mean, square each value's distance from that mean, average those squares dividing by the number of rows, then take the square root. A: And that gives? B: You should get 0.10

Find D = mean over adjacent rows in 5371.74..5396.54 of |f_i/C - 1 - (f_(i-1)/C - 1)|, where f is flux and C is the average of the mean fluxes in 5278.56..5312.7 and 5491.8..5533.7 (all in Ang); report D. 0.016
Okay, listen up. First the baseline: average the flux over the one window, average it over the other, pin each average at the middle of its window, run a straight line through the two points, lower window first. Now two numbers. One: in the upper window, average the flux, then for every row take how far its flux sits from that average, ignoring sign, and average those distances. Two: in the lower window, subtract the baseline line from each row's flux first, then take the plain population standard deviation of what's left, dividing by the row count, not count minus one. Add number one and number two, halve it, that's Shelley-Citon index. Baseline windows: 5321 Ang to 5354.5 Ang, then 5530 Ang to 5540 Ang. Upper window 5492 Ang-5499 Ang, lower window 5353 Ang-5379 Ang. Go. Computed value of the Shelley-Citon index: 0.056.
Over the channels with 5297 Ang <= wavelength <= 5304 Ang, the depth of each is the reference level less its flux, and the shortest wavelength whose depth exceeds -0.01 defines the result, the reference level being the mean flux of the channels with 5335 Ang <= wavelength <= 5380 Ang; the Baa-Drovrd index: 5297.43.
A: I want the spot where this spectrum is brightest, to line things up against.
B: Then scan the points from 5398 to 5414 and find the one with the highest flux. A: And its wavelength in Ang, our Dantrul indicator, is 5402.13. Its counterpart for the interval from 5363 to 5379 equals 5378.55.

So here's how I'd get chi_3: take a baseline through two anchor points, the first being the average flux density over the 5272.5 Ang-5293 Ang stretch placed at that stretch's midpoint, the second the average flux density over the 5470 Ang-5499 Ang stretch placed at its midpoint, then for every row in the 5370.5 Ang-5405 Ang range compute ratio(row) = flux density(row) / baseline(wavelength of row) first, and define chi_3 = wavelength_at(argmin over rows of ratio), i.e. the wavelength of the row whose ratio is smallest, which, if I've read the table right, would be 5372.36 Ang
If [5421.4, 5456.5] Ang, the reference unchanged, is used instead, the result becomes 5455.89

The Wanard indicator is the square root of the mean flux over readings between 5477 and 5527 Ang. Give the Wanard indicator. 1.30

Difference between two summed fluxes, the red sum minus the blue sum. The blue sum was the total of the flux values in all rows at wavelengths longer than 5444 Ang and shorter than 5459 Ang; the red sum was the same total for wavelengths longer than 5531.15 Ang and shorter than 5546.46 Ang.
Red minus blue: -0.7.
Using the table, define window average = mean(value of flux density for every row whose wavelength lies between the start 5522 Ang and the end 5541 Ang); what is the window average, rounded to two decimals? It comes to 1.62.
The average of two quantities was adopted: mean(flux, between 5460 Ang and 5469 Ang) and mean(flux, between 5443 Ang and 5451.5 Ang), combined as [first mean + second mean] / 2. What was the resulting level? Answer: 1.75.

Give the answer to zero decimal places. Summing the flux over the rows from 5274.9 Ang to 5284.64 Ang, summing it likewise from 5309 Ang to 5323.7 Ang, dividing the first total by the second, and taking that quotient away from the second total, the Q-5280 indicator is 20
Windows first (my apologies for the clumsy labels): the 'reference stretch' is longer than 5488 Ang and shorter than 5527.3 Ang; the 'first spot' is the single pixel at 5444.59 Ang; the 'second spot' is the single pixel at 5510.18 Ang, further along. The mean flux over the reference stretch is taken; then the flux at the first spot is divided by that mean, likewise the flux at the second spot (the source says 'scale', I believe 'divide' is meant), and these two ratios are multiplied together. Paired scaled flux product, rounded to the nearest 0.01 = 1.24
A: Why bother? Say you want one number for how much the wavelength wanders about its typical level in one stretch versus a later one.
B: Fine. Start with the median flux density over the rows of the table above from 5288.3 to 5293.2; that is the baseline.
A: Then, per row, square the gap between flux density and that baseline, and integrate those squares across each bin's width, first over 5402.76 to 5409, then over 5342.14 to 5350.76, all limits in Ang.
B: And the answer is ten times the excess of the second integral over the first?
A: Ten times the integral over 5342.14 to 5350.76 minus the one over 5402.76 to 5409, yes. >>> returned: -2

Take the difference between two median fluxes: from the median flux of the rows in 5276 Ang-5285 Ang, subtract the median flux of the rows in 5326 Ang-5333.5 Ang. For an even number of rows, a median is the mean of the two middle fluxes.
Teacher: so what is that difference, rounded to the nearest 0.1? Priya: 0.1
